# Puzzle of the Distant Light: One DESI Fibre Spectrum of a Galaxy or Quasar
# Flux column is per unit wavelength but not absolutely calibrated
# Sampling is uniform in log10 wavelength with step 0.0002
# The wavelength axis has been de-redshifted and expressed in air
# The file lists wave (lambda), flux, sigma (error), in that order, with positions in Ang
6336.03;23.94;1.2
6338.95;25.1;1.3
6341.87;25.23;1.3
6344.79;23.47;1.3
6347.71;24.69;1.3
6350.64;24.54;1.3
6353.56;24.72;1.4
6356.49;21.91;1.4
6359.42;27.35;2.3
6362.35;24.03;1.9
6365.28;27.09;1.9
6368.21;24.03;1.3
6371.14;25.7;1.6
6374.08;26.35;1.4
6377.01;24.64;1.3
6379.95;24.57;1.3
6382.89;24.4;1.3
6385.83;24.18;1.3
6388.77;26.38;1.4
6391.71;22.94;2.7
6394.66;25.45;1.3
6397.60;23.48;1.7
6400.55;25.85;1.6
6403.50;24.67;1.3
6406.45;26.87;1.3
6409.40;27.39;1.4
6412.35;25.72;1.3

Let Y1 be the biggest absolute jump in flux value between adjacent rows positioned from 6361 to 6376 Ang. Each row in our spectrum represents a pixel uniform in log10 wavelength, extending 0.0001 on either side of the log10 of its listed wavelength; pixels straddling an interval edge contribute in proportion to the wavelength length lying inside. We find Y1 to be 3.1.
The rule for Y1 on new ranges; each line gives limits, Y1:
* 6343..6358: 2.8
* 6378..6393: 3.4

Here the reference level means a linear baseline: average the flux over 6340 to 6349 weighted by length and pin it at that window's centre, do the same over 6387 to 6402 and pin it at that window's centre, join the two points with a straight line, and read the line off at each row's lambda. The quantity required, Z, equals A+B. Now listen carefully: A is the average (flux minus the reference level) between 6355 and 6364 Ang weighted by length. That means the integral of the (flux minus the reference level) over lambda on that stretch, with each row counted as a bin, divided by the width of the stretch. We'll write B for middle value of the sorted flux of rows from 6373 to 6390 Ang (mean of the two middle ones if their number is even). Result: 24.5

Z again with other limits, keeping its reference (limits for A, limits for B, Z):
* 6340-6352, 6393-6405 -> 25.1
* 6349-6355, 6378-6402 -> 24.6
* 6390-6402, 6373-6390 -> 24.3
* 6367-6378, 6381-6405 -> 25.1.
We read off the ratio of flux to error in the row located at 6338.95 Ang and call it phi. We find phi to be 19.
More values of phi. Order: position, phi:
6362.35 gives 13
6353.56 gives 18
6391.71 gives 8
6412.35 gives 20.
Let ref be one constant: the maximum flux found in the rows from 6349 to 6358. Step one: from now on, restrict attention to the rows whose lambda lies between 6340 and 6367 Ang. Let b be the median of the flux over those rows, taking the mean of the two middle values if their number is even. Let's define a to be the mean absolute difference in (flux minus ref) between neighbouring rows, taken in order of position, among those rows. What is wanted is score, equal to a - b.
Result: -22.4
